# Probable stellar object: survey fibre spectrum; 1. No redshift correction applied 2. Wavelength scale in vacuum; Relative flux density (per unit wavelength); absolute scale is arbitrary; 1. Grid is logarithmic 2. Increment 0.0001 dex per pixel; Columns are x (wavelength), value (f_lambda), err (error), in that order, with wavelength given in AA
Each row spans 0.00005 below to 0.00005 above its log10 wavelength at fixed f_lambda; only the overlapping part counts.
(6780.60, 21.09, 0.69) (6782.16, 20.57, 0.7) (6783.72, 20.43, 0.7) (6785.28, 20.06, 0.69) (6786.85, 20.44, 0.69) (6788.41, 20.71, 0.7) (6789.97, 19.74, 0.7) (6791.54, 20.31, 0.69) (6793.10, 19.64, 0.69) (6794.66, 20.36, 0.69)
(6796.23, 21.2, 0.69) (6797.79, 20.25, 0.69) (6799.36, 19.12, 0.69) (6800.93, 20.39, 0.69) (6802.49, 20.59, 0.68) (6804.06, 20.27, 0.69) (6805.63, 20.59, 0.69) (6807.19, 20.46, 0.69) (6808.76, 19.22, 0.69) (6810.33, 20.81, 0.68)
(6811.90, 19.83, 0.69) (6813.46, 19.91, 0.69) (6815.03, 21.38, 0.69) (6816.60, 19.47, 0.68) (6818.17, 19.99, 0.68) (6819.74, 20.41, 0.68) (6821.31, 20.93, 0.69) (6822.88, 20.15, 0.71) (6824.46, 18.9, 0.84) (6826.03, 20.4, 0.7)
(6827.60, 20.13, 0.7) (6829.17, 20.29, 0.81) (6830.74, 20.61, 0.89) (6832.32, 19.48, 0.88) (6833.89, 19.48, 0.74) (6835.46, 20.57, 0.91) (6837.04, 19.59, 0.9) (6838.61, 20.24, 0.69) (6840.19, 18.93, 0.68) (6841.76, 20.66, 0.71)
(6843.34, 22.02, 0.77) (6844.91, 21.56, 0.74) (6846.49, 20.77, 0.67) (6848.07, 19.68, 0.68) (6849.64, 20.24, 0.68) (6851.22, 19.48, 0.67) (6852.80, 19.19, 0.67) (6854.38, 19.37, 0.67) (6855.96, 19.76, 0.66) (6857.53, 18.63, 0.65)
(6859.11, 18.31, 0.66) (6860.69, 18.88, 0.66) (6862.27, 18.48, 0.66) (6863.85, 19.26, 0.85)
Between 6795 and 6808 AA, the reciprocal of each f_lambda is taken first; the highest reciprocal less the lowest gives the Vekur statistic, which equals 0.005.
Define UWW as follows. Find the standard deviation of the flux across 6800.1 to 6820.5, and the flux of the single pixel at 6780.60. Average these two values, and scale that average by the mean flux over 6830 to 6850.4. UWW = 220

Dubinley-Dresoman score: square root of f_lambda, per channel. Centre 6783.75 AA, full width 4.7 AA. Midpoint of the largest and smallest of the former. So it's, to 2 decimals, 4.51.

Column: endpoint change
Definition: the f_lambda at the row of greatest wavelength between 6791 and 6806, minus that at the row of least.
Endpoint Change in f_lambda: 0.3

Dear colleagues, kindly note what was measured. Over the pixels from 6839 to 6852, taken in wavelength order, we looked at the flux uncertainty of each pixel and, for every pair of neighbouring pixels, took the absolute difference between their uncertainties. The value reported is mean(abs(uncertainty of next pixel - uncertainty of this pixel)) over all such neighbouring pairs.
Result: 0.030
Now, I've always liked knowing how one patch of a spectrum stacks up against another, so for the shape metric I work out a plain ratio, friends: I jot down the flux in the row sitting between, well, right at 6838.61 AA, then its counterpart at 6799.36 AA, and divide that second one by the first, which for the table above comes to 0.94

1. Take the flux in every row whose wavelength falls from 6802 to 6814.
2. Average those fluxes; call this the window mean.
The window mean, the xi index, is 20.2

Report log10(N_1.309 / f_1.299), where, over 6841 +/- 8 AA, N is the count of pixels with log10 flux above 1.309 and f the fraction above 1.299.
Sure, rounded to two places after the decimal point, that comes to 0.92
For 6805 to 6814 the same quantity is 0.65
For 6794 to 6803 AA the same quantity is 0.56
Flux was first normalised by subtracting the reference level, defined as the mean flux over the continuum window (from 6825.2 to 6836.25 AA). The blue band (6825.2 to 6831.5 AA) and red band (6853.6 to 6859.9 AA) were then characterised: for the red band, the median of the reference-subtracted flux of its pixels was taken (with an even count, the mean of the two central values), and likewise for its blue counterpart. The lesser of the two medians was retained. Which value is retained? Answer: -1.14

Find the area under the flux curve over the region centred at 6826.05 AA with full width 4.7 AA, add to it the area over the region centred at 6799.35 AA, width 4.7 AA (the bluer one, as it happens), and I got 187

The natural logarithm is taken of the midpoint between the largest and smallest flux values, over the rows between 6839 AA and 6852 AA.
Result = 3.02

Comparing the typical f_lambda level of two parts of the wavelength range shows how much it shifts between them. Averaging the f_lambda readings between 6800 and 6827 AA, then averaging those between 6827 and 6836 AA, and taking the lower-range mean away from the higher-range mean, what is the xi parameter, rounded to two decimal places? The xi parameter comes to -0.12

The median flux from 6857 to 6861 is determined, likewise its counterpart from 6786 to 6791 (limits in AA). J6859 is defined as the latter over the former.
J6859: 1.10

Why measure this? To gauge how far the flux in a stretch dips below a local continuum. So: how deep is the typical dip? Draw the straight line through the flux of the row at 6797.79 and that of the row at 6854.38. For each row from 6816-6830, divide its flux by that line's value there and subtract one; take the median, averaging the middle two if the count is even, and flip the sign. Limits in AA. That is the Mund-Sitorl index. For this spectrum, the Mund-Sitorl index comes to -0.017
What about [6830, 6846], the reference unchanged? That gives -0.038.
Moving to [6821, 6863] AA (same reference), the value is -0.015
